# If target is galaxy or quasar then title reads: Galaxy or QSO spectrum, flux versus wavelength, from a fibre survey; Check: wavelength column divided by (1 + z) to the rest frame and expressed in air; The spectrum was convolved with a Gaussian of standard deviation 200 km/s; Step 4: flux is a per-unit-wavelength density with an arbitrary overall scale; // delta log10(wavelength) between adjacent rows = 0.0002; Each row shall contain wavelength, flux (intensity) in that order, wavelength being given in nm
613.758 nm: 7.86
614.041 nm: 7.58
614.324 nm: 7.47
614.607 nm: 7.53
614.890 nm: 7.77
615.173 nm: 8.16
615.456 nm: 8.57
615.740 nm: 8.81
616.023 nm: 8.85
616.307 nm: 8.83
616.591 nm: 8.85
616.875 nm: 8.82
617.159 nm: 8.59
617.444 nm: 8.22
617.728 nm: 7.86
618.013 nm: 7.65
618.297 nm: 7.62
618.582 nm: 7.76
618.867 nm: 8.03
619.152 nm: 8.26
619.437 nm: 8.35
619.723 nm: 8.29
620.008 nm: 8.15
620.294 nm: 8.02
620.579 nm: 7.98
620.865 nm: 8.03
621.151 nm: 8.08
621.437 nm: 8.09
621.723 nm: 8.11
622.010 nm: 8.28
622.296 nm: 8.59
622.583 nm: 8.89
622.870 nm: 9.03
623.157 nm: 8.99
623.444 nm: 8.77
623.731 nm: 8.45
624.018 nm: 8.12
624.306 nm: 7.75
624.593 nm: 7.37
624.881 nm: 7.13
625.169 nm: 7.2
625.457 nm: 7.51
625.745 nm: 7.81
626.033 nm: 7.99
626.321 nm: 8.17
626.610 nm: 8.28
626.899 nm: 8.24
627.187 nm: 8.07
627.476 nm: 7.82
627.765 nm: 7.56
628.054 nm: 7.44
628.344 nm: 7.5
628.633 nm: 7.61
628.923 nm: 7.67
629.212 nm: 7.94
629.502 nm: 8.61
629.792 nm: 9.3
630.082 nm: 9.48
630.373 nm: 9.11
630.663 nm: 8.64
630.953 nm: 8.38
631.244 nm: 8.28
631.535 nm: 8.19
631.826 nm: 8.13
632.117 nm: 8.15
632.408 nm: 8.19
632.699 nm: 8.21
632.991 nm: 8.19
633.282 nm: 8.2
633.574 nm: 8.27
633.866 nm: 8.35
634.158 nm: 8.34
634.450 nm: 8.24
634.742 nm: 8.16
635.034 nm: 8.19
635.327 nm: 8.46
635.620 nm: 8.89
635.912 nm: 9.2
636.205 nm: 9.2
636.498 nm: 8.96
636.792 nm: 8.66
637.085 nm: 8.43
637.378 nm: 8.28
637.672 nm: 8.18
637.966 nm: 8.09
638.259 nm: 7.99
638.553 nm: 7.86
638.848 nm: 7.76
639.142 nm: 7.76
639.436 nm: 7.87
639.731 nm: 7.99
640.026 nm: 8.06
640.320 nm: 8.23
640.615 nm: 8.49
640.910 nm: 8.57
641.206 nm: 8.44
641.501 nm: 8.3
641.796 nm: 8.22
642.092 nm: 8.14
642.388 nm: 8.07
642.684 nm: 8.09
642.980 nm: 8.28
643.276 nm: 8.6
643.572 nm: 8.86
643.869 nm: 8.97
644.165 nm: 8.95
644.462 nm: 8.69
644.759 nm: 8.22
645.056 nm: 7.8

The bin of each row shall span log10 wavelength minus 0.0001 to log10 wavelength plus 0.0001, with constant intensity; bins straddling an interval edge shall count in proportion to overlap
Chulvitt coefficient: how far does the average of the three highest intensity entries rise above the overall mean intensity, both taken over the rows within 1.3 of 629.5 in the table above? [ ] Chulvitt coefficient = 0.87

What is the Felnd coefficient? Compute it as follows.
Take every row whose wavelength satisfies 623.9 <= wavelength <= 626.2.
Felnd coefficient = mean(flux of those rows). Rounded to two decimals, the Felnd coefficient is 7.61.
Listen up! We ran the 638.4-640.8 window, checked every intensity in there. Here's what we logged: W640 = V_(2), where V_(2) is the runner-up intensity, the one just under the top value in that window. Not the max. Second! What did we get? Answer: 8.23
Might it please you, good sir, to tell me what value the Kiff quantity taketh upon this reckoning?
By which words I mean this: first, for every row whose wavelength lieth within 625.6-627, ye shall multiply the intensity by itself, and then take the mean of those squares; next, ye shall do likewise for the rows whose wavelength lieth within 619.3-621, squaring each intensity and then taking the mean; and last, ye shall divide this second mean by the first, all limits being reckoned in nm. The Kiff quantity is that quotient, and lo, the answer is 1.01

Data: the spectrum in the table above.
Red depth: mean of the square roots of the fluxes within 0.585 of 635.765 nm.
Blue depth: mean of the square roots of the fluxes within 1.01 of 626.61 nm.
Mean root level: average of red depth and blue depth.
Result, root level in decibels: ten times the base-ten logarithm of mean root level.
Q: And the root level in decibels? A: 4.64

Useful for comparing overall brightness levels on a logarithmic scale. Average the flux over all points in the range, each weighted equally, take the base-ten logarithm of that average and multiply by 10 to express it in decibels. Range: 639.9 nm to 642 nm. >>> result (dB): 9.21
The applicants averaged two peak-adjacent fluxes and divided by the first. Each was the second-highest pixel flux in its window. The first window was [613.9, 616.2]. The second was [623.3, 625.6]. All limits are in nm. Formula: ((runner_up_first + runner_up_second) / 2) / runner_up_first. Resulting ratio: 0.980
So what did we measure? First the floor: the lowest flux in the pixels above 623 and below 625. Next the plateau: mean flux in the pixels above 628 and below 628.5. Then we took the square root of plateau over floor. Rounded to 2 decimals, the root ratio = 1.02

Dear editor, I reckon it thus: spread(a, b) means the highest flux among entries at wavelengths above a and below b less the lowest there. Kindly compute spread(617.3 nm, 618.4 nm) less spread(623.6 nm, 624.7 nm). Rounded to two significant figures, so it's -0.48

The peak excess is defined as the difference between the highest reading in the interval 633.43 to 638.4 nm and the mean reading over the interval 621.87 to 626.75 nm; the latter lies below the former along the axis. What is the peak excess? 1.06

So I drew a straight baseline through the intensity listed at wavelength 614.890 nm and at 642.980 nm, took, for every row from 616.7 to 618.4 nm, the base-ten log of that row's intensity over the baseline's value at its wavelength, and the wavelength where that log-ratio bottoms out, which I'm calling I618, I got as 618.297 nm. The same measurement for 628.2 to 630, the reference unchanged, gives 628.344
